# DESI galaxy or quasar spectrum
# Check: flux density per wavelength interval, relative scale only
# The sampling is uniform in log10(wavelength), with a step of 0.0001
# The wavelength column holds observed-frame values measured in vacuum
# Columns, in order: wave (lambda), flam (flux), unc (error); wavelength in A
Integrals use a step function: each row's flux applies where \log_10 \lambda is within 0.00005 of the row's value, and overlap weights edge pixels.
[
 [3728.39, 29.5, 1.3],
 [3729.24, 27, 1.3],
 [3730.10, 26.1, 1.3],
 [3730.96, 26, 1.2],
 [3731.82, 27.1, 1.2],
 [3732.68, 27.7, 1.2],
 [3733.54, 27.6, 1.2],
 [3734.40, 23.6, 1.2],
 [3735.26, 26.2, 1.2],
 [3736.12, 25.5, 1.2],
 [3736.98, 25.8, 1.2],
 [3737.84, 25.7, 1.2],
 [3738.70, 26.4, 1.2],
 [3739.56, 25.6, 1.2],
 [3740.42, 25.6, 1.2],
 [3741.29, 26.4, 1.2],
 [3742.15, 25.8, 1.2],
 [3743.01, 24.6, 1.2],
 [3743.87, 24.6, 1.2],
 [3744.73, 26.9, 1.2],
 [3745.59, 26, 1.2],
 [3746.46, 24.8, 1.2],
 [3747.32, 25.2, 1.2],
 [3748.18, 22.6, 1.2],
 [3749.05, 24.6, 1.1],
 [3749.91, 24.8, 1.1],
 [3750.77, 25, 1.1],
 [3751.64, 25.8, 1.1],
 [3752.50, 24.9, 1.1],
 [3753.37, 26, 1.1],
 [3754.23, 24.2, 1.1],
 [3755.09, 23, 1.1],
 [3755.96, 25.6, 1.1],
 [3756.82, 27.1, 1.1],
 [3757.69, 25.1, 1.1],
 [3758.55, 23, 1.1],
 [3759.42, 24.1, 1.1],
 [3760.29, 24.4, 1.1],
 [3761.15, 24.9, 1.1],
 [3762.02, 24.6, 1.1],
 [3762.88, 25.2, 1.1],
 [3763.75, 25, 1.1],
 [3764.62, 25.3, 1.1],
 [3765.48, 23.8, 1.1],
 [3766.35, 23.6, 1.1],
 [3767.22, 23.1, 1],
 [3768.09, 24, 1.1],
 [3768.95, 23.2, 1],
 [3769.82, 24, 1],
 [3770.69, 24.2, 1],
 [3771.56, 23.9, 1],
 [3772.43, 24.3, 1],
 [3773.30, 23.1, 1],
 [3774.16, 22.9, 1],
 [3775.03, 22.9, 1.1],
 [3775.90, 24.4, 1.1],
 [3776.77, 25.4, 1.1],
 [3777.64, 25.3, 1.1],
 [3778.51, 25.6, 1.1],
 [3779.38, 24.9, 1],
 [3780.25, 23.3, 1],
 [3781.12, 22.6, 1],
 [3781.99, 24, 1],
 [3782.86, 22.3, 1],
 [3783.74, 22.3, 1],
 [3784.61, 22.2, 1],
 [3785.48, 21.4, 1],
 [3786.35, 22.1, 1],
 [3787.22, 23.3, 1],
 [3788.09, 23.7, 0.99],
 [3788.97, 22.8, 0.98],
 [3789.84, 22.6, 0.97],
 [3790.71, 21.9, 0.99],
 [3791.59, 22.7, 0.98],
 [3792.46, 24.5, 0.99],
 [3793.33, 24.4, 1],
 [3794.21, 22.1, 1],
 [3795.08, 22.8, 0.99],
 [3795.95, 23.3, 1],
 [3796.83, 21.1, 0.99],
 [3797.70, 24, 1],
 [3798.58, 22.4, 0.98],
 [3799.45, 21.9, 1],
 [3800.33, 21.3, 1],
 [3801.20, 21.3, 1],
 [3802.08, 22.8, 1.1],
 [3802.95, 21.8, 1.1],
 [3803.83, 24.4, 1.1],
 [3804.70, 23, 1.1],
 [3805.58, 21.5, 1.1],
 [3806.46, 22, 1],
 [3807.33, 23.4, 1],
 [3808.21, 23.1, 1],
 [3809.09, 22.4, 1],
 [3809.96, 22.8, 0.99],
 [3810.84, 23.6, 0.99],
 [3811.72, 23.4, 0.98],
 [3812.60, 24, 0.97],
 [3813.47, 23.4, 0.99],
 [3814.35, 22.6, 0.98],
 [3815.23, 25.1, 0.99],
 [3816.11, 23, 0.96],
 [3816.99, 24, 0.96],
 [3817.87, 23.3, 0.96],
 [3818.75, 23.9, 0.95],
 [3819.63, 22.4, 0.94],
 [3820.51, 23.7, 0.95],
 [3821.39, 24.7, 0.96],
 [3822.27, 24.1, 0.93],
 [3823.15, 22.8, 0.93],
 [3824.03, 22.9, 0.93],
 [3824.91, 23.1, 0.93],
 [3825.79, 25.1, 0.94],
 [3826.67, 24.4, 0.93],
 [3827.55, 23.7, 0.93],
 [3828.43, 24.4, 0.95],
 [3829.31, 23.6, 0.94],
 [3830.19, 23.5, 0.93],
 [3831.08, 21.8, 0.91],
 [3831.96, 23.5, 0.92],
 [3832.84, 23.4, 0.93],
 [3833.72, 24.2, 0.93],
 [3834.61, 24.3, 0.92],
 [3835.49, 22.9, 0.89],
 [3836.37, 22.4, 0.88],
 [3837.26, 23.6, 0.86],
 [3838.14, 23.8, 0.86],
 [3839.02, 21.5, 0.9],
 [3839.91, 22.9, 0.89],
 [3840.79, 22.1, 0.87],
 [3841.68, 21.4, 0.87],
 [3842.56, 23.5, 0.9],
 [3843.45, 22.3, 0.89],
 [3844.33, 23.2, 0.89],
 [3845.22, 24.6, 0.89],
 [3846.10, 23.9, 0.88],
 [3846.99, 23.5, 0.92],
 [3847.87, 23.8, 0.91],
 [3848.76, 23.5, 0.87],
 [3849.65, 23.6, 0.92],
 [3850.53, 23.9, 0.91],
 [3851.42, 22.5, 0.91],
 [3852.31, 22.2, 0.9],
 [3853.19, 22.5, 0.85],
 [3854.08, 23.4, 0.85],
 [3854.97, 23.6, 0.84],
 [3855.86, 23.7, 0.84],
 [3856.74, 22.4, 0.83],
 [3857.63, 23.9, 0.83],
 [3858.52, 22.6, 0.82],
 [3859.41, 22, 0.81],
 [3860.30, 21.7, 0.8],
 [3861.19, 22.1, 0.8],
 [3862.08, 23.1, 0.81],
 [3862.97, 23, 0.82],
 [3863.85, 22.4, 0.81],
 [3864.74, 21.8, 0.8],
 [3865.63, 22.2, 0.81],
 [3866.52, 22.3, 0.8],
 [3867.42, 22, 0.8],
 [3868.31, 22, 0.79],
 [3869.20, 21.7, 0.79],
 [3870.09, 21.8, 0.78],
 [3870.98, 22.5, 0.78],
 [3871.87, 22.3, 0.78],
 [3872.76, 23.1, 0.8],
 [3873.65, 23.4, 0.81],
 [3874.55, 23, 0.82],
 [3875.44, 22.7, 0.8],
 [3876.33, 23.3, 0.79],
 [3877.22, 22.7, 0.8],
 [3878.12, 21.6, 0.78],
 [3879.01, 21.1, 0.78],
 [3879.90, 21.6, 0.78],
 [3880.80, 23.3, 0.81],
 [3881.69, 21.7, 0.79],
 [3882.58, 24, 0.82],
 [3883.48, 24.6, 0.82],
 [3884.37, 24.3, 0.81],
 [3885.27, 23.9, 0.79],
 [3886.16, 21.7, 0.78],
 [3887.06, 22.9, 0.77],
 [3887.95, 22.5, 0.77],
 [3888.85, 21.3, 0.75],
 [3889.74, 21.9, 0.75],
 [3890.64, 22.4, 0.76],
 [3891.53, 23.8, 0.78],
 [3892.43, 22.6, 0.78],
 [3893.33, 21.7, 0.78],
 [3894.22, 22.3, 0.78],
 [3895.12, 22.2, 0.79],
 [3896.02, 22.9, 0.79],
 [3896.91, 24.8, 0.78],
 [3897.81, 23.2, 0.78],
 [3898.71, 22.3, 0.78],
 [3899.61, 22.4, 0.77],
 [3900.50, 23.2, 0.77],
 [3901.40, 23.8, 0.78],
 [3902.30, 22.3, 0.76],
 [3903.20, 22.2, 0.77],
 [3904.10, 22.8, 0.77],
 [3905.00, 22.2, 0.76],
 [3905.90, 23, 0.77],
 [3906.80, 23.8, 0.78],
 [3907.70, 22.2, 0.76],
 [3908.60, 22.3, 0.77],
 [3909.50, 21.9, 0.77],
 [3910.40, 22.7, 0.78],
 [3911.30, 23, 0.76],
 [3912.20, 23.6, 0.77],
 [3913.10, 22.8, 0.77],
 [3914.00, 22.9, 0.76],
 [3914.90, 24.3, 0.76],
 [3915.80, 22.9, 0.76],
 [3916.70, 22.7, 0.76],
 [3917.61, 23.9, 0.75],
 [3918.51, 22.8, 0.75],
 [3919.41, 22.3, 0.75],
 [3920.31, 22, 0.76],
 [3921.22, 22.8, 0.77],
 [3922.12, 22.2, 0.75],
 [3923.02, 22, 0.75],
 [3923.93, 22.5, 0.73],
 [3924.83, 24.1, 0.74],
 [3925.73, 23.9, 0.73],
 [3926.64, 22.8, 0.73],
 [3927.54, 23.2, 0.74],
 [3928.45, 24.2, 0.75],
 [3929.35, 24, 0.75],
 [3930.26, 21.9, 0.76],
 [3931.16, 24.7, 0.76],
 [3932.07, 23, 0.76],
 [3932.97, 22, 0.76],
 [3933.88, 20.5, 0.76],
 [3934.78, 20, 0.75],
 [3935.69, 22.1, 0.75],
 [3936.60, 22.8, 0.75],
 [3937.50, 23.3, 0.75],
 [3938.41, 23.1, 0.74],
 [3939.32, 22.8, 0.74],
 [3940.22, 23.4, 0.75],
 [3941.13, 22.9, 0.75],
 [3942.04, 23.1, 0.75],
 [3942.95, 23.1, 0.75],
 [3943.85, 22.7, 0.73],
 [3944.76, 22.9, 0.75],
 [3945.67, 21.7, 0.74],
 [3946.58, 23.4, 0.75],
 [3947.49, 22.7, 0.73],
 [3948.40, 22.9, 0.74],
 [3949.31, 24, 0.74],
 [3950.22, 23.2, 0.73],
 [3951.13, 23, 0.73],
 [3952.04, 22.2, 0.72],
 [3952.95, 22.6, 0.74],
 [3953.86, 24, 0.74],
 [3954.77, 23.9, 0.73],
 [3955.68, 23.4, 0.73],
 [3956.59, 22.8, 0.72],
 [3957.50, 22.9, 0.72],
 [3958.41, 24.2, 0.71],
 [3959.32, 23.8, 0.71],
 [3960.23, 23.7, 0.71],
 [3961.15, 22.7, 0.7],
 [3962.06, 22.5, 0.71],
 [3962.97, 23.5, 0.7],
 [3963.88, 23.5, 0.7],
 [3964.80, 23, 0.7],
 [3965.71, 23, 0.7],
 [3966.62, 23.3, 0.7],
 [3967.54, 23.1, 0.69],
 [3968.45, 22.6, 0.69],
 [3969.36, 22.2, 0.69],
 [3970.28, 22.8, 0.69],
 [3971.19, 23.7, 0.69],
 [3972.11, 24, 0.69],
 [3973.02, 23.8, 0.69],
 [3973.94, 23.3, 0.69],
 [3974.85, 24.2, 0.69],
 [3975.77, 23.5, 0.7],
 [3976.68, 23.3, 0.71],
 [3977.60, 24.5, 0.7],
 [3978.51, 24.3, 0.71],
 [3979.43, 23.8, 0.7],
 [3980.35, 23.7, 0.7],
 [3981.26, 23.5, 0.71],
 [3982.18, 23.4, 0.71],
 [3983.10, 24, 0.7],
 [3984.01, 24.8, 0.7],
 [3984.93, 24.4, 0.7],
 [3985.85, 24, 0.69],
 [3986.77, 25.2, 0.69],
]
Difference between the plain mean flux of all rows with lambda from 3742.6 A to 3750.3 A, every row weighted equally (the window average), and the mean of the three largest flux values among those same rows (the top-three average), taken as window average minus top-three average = -1.1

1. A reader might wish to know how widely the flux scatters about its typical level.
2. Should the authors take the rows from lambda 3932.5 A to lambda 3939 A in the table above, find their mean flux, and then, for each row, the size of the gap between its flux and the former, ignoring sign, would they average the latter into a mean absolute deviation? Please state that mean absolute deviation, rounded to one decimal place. 1.0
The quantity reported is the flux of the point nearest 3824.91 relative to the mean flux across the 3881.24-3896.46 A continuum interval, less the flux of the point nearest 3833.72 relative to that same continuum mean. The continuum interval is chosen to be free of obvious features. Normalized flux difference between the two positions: -0.05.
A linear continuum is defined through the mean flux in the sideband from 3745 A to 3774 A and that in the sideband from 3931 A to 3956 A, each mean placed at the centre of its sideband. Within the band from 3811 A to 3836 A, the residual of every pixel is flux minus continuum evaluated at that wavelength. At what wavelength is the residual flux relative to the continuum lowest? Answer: 3831.08 A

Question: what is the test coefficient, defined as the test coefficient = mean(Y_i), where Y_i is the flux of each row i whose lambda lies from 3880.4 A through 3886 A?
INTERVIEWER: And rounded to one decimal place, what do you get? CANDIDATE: 23.6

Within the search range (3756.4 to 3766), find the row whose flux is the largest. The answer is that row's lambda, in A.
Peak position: 3756.82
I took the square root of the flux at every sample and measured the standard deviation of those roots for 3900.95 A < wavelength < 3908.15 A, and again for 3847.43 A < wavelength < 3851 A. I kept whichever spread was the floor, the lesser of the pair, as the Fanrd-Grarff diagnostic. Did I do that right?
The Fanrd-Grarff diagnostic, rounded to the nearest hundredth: 0.02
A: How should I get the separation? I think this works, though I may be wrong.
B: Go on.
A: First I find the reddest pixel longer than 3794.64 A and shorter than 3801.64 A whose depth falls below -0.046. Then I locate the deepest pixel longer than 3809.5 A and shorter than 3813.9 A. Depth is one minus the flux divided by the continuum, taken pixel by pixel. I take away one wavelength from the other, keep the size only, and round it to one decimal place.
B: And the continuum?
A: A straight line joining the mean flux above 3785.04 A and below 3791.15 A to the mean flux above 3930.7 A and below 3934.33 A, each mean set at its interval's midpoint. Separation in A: 12.3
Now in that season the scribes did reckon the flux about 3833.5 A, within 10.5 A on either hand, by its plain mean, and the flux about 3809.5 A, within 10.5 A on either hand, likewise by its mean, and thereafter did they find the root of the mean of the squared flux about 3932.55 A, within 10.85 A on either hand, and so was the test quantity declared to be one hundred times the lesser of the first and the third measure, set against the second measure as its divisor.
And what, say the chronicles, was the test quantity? 100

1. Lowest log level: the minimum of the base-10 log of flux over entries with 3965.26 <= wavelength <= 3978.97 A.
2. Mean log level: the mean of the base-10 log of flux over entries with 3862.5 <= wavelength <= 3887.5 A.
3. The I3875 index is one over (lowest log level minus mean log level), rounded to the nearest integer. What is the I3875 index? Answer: -133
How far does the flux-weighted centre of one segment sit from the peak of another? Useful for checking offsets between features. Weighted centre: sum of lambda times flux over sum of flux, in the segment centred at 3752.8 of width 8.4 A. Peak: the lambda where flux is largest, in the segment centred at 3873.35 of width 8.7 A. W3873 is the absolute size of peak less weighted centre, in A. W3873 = 120.7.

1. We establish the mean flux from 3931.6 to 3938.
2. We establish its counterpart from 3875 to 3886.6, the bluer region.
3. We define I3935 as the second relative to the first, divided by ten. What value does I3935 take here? 0.104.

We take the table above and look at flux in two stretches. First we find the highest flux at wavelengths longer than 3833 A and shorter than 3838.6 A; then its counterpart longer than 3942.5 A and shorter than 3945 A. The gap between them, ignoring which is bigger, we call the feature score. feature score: 1.2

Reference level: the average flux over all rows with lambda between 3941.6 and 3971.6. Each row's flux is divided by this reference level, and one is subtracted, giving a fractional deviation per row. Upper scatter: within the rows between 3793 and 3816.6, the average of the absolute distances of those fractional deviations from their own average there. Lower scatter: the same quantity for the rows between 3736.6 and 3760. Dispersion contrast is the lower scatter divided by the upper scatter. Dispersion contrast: 1.06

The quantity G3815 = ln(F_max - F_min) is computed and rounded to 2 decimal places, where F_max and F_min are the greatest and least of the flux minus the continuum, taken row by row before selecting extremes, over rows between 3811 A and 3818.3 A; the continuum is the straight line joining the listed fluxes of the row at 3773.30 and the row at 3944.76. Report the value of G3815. 0.92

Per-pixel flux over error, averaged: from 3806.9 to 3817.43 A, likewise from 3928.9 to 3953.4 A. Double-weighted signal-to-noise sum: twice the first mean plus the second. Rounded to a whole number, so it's 78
